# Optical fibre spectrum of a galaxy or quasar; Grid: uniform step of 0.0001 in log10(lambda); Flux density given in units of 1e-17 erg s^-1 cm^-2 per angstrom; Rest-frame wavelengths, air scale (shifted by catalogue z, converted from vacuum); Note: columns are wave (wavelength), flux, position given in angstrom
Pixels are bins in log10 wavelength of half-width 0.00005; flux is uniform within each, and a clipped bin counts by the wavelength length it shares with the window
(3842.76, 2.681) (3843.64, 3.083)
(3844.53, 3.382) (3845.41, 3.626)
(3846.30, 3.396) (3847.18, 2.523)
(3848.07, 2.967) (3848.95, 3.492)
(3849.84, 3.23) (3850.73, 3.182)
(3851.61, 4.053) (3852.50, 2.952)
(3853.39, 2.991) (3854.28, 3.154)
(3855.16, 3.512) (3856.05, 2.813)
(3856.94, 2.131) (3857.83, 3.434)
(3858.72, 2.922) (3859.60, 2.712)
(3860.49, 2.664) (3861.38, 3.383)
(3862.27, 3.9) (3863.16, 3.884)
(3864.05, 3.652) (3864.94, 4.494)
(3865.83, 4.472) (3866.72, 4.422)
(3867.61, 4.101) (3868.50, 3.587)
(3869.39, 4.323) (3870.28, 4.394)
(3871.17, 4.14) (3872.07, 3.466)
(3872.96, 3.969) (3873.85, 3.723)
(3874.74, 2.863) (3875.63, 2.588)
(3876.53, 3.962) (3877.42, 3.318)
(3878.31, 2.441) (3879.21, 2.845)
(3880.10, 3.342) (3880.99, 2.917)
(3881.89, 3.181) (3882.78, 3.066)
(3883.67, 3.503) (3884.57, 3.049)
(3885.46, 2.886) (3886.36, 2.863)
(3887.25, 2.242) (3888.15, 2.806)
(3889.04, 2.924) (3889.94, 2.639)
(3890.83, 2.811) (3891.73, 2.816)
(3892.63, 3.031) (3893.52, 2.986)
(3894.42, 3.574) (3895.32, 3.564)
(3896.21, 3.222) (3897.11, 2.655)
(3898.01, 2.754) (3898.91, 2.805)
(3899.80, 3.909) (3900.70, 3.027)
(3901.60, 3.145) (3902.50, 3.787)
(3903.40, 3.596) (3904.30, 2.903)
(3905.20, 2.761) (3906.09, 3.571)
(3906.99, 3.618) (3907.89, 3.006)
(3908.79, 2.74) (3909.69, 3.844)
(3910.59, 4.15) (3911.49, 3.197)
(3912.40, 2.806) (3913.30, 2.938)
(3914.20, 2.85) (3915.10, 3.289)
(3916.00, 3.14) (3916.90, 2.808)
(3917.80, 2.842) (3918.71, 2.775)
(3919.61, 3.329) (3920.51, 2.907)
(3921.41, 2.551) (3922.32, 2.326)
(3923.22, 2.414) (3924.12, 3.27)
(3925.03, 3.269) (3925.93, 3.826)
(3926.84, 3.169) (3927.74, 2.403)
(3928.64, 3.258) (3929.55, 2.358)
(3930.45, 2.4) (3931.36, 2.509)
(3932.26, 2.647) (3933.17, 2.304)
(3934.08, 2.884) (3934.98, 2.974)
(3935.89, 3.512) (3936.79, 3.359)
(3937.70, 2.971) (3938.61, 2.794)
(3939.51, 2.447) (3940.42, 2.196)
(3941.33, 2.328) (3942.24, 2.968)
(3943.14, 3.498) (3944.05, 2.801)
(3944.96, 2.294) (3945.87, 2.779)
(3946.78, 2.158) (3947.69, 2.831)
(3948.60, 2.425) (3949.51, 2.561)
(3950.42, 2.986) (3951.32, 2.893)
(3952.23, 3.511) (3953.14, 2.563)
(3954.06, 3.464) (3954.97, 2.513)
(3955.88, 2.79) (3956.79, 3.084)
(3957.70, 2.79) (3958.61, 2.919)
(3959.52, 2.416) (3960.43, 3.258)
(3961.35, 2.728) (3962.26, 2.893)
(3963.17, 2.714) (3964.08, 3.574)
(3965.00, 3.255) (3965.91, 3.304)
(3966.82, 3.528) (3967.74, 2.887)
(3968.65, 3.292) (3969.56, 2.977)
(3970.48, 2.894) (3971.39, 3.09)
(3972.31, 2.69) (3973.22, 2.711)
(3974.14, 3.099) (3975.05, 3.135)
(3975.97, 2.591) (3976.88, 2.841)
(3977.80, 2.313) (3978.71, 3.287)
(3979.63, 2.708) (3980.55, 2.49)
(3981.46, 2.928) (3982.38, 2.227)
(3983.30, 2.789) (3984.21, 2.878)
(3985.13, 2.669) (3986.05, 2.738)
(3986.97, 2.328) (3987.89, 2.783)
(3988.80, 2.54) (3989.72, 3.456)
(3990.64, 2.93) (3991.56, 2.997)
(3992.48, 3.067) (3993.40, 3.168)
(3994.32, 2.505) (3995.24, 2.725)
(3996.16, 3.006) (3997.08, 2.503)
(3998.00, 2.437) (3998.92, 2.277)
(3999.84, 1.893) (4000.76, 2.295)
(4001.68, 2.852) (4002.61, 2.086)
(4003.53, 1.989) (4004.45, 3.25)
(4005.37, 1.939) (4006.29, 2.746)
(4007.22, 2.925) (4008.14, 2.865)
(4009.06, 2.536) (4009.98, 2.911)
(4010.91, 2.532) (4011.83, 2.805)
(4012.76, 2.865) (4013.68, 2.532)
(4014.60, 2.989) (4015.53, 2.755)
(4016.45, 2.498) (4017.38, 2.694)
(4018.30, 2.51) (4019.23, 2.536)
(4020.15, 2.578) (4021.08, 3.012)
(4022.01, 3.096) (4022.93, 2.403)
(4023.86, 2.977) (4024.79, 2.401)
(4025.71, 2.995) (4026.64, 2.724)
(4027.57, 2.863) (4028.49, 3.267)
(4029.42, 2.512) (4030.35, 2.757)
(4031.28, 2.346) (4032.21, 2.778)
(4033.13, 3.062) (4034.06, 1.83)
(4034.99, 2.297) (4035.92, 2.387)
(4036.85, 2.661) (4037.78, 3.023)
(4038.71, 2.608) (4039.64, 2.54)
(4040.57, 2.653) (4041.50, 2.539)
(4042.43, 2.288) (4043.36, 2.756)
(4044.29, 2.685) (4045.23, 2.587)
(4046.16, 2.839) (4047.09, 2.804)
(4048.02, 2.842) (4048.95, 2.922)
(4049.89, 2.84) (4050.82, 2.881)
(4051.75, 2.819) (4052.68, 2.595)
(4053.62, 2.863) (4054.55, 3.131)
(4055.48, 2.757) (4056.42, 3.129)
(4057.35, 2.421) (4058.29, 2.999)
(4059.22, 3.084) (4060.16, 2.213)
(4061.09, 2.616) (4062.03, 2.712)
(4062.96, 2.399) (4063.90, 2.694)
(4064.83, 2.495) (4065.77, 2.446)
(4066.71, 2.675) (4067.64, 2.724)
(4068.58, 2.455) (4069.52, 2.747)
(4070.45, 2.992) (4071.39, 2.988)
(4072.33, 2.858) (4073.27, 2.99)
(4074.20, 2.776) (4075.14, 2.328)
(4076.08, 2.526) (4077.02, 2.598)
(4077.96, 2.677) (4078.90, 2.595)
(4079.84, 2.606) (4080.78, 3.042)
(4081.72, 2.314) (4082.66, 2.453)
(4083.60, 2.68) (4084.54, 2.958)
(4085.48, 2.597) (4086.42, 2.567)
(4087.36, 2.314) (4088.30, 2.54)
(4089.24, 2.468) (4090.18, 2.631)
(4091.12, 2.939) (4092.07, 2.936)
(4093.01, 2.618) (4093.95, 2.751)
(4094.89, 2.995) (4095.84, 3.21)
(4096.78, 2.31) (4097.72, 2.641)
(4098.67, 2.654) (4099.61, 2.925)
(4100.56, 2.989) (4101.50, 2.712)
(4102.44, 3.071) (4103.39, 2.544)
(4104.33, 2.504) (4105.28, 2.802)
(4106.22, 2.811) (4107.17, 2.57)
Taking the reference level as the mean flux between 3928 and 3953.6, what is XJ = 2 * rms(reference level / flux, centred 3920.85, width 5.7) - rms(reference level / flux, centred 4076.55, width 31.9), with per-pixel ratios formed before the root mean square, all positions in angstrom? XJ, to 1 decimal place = 1.0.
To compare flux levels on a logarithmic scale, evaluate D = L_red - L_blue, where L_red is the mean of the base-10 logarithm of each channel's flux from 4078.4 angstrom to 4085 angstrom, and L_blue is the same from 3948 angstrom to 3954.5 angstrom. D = -0.04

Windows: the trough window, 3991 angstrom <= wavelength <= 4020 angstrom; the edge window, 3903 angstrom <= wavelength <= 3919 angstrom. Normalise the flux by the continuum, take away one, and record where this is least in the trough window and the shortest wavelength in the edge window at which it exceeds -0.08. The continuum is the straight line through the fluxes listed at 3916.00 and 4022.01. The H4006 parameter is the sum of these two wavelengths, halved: 3951.6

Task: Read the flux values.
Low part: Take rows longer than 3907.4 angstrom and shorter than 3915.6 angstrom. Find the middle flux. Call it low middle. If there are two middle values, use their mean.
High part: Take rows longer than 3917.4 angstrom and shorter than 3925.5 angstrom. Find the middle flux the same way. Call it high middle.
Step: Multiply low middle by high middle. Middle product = 8.5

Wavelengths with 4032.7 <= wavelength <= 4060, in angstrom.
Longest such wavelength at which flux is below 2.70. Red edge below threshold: 4057.35 angstrom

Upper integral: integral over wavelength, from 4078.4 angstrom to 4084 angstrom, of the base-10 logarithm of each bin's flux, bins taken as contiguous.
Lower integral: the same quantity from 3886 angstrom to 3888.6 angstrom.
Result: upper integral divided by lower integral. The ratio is 2.1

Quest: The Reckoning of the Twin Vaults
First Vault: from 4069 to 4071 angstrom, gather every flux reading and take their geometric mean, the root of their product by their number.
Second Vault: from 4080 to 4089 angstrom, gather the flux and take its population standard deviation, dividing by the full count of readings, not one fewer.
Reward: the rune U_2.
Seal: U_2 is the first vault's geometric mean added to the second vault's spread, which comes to 3.11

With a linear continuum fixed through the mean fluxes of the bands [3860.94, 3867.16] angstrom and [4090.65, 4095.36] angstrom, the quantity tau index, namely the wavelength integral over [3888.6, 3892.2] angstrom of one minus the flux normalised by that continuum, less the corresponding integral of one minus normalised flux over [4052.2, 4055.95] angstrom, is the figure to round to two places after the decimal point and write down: 0.75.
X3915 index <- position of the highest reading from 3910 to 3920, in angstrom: 3910.59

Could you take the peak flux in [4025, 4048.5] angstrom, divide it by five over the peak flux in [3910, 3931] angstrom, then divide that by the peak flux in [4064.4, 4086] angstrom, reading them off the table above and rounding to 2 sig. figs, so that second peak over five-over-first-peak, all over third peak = 0.89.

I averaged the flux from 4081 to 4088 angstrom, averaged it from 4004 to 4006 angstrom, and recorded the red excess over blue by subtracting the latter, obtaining -0.04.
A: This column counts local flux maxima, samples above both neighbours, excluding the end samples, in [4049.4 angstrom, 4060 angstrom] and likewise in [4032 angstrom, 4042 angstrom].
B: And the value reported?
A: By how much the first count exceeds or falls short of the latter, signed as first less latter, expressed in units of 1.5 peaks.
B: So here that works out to 0.0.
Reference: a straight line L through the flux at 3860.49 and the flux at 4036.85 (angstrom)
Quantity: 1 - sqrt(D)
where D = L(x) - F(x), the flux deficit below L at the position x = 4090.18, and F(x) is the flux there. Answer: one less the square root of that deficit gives 0.8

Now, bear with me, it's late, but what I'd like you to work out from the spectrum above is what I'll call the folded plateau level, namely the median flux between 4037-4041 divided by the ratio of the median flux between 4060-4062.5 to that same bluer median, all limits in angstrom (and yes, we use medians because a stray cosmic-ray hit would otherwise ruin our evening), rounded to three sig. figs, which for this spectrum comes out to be 2.65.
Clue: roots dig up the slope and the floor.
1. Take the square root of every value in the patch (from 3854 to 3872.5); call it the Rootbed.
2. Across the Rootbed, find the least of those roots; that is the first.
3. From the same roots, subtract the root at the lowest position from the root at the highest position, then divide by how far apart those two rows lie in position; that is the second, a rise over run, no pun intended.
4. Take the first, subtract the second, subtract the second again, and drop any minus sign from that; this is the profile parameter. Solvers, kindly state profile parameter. 1.45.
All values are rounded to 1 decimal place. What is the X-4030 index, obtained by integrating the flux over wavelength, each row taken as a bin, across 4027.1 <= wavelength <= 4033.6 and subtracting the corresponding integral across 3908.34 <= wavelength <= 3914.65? -2.1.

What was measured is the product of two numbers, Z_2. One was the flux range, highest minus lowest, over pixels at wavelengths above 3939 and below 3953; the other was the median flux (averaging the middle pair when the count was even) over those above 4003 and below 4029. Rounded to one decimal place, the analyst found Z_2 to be 3.7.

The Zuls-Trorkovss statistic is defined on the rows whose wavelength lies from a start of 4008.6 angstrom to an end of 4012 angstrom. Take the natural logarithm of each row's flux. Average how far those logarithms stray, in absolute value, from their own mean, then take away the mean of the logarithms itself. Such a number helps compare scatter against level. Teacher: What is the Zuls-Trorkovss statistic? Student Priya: -0.93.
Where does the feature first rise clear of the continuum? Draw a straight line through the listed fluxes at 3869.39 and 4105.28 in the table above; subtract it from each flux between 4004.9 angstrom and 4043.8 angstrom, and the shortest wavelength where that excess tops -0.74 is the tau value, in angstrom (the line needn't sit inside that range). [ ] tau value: 4006.29 angstrom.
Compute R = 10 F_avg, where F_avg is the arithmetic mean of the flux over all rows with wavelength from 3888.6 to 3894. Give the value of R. 28.7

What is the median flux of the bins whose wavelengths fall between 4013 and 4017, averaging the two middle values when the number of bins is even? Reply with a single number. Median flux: 2.6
